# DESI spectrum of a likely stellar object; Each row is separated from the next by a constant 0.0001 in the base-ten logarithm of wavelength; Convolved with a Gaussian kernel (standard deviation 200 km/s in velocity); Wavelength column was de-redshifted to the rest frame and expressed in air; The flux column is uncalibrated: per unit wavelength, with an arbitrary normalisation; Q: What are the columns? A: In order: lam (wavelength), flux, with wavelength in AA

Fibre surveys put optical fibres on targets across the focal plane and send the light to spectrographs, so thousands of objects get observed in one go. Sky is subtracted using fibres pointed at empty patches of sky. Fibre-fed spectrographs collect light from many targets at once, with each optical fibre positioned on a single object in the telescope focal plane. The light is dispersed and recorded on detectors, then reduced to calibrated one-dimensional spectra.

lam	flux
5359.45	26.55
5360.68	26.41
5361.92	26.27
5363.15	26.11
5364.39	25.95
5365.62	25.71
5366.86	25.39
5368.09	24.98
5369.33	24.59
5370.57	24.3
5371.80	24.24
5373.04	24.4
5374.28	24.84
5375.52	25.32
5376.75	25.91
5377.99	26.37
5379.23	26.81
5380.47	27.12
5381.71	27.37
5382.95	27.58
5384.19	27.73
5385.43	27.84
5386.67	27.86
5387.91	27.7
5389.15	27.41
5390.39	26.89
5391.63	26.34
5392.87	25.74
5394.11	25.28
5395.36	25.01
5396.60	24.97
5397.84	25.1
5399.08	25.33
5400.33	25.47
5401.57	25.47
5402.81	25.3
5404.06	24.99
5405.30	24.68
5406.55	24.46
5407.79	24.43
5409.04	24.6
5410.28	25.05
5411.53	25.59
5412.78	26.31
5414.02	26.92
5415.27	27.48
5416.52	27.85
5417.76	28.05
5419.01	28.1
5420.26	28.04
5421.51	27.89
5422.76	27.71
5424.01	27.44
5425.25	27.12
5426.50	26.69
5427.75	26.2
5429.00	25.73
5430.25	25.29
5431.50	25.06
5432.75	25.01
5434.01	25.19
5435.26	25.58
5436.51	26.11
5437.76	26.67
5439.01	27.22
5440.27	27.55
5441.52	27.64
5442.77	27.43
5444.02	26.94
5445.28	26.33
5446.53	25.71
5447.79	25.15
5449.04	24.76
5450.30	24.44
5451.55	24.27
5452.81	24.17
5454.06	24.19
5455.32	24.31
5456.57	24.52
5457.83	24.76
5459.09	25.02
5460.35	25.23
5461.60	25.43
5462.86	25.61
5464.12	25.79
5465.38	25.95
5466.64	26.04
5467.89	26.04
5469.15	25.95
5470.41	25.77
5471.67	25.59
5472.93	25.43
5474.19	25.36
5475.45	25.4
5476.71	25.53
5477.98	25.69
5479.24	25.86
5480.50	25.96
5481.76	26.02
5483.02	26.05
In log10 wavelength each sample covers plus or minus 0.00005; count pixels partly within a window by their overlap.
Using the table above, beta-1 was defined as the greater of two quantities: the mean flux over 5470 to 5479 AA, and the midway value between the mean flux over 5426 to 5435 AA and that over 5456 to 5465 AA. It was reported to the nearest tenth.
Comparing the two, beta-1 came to 25.5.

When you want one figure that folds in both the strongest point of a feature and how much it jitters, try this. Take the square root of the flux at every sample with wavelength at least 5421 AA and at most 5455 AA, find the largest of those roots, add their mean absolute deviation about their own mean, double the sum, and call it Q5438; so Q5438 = 10.77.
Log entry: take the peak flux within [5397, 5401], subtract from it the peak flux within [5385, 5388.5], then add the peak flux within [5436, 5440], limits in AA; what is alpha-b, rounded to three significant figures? 24.8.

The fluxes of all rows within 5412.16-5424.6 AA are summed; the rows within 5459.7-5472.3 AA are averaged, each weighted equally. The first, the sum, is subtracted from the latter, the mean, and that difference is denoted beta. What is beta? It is -250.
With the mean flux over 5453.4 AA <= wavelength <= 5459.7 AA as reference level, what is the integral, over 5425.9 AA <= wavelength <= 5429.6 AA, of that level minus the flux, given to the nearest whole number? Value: -6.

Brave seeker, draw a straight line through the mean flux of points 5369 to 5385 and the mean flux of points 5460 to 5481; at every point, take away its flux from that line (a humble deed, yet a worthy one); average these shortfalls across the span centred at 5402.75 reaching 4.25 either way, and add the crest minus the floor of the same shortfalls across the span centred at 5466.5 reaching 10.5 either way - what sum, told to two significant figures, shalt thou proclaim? 2.3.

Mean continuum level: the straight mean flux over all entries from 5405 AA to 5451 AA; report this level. 26.3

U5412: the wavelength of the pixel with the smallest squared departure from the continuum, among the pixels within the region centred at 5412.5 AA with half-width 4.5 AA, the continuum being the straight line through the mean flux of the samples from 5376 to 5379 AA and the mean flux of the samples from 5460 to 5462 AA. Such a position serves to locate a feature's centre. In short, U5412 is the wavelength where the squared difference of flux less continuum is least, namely 5411.53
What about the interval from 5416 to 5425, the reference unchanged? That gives 5424.01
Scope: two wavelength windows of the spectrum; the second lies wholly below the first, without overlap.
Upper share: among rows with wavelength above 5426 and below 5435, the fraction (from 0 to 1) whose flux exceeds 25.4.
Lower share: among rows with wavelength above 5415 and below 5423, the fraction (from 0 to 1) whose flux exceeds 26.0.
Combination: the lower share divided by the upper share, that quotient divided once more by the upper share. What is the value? 5.4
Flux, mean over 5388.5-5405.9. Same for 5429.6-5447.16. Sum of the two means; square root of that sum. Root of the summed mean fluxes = 7.20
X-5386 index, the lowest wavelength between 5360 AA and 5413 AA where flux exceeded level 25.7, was 5360.68 AA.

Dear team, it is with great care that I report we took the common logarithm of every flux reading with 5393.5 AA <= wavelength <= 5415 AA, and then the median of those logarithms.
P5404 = 1.40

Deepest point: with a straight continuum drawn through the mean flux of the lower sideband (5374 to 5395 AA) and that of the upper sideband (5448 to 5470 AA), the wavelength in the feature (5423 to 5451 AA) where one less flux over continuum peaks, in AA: 5450.30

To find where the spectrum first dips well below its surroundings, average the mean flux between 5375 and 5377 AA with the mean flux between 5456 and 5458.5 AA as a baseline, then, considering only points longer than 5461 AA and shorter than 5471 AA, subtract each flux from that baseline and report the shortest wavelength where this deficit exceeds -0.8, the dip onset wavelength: 5461.60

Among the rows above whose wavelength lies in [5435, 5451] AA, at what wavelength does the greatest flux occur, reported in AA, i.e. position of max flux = 5441.52 AA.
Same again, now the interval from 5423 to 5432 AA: 5424.01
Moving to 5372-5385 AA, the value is 5384.19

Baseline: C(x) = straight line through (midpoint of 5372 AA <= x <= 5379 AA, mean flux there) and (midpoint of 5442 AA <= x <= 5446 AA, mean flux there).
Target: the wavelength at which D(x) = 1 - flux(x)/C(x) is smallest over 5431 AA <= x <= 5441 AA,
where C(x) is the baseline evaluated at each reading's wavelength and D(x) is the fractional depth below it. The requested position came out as 5440.27 AA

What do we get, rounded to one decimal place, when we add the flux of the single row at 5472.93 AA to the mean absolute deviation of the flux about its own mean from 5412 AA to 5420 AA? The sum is 26.0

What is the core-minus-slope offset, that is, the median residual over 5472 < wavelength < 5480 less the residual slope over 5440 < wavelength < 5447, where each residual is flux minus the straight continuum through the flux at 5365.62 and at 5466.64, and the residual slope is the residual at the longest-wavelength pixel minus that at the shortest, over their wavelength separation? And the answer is -0.29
